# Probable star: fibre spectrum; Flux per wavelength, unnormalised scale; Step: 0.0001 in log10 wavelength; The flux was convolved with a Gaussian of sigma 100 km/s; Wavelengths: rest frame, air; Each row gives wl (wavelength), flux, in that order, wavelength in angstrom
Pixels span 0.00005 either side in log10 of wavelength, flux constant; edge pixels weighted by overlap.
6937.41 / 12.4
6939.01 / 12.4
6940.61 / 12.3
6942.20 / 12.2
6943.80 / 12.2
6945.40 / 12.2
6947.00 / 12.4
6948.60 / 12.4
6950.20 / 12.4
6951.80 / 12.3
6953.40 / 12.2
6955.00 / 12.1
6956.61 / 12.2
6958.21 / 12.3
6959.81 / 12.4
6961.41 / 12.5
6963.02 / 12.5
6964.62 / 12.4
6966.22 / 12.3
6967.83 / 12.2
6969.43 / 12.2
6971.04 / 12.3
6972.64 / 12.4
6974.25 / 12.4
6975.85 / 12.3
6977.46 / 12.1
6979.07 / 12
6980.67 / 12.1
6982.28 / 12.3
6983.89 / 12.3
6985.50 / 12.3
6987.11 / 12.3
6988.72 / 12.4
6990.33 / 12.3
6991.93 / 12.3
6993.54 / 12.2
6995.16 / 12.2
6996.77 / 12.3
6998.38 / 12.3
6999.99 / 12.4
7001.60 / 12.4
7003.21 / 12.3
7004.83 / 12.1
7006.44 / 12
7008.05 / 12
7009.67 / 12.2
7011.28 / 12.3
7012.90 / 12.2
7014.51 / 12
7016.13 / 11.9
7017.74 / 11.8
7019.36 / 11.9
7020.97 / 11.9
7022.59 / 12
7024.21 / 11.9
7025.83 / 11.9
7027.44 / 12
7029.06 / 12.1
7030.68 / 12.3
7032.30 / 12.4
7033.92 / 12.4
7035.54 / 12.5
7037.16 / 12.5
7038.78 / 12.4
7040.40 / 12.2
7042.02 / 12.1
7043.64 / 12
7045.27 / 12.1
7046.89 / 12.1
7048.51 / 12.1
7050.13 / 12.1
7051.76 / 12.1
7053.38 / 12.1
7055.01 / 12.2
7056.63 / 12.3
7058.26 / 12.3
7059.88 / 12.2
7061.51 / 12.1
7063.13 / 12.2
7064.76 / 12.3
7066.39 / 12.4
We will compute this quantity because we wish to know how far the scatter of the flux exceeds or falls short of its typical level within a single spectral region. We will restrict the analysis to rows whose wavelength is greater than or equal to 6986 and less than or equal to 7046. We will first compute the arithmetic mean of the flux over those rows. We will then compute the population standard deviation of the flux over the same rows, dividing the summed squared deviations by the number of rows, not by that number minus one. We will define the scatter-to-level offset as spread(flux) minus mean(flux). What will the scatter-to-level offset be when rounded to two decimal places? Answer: -11.98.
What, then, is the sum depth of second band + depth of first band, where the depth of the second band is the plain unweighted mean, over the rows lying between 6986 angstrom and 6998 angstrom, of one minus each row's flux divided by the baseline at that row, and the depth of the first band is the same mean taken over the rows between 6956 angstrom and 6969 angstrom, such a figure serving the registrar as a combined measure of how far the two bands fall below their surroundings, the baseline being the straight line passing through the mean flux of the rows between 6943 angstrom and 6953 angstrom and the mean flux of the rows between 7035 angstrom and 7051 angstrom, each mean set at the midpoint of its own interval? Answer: -0.006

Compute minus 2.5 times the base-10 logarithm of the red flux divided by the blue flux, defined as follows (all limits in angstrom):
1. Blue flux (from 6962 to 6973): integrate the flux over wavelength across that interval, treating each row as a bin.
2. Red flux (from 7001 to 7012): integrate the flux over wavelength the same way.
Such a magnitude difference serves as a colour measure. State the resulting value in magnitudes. 0.01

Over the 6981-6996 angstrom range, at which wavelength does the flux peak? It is 6988.72 angstrom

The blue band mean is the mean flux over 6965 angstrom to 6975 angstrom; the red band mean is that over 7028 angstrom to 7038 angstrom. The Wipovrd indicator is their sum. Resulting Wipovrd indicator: 24.7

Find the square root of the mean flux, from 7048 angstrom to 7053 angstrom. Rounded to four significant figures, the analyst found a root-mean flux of 3.479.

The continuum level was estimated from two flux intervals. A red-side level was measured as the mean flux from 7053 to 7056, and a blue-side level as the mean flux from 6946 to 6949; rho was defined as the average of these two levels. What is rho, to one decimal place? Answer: 12.3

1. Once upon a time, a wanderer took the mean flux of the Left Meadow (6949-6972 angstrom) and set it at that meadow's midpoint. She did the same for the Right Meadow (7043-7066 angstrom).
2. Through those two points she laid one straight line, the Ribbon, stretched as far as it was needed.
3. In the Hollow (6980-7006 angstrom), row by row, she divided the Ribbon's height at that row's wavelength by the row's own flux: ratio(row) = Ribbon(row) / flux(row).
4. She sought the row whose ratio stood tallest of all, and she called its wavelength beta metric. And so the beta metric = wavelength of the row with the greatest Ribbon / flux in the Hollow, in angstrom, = 6980.67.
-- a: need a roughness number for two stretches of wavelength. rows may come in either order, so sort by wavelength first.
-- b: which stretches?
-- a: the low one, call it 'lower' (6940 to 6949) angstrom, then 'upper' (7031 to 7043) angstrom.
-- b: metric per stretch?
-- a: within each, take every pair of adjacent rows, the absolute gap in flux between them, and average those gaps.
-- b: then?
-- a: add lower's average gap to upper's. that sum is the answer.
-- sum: 0.143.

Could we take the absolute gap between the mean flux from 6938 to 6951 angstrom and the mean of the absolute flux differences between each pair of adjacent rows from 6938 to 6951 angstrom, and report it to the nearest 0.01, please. 12.26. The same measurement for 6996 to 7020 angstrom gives 12.04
